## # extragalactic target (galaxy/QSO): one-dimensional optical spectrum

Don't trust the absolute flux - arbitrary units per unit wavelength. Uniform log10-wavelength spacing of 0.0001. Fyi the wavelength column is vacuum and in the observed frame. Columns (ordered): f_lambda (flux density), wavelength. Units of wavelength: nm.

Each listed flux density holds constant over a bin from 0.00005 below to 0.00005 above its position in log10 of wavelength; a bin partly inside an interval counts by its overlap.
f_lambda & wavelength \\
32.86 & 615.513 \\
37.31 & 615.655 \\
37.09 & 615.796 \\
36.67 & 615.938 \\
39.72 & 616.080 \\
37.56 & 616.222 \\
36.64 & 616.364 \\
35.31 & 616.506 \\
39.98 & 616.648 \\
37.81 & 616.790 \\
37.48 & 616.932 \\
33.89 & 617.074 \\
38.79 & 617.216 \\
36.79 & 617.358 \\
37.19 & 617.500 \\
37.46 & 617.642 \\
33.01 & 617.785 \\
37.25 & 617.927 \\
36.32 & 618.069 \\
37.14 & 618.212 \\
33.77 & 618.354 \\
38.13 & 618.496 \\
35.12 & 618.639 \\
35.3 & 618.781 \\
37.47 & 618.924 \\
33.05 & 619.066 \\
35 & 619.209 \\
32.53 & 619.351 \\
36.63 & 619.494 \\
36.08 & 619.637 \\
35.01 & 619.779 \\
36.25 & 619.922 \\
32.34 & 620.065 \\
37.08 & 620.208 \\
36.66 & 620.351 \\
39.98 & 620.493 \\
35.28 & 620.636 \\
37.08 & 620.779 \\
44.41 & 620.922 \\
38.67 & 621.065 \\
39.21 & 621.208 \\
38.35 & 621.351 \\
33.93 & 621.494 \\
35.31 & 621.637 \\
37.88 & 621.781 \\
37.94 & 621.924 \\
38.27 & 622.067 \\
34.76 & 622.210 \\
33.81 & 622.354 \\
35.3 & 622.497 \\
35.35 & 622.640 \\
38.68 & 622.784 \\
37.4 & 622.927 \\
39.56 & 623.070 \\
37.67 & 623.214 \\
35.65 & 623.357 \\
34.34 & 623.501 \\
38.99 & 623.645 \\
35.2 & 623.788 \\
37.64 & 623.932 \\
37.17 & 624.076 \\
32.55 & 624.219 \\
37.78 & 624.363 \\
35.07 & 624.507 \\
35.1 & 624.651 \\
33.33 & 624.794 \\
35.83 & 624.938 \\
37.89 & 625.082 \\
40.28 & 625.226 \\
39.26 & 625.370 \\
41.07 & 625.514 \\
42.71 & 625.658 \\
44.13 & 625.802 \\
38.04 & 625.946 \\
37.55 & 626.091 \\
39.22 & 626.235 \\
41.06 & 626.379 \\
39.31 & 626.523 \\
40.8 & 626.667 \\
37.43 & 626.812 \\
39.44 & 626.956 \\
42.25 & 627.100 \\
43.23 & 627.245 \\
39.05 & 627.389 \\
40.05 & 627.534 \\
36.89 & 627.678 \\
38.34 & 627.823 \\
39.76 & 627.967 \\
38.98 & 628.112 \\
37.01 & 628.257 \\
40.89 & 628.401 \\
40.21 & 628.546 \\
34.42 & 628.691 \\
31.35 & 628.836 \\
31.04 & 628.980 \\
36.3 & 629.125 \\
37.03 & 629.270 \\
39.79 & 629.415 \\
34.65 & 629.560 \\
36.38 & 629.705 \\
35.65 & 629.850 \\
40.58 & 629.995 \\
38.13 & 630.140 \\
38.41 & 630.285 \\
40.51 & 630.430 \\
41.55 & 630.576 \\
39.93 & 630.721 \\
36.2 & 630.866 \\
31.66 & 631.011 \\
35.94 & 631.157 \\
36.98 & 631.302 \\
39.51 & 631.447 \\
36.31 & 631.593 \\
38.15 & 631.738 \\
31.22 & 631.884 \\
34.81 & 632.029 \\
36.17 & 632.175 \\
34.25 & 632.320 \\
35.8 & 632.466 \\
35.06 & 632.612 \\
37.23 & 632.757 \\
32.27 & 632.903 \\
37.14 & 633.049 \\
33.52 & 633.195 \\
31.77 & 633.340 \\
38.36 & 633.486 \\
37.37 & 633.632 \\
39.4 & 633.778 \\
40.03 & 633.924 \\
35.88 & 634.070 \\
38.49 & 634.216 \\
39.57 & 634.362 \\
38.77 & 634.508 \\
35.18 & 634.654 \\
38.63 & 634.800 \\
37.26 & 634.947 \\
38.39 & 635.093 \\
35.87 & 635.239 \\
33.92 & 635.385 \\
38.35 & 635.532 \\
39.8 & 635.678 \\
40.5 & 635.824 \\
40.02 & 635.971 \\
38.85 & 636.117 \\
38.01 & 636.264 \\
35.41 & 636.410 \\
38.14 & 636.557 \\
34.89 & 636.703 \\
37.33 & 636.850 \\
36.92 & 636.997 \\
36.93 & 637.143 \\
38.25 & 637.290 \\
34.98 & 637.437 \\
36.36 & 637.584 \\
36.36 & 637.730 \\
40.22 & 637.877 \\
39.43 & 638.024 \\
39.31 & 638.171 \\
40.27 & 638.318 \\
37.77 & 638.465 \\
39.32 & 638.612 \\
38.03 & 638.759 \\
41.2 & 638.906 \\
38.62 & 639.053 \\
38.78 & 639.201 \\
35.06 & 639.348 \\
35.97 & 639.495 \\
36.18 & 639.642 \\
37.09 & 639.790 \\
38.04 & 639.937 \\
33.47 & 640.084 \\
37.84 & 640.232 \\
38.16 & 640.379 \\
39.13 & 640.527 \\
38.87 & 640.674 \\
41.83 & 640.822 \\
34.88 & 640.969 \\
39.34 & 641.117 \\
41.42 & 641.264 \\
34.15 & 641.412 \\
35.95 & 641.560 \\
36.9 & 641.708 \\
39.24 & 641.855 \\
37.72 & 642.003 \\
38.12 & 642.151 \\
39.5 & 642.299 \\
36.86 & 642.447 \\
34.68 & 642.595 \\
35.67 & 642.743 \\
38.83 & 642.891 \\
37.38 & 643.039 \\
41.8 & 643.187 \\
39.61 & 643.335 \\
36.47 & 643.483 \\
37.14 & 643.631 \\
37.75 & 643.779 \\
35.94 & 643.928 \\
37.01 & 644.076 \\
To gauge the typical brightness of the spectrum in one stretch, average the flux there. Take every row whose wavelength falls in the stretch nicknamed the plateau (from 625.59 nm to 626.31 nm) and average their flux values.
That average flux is 40.3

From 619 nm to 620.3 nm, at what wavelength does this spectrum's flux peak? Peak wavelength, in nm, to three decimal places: 620.208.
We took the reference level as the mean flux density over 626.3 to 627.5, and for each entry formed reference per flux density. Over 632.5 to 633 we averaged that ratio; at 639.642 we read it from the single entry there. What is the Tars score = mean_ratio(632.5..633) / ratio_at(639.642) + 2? 3.04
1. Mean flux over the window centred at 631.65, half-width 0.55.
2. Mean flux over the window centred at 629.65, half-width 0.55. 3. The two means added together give 73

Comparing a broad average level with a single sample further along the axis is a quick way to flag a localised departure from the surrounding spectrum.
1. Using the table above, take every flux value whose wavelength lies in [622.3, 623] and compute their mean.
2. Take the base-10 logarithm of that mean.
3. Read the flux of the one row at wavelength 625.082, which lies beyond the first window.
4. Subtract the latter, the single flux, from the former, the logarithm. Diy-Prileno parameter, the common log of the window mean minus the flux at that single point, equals -36.3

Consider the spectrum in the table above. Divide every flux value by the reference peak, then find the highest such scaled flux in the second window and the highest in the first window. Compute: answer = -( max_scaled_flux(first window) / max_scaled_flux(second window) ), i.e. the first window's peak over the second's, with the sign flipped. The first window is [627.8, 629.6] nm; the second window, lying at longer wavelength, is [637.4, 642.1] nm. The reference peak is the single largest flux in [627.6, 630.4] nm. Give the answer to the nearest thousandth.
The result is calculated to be -0.978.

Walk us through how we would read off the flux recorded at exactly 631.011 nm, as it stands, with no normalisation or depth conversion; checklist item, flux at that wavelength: 31.66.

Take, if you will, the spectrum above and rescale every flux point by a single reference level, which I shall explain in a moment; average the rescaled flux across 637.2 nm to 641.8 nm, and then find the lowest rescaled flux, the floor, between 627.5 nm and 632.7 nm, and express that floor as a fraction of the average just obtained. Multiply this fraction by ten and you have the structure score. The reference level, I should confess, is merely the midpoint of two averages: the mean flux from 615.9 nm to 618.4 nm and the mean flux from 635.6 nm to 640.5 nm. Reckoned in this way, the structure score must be 8.20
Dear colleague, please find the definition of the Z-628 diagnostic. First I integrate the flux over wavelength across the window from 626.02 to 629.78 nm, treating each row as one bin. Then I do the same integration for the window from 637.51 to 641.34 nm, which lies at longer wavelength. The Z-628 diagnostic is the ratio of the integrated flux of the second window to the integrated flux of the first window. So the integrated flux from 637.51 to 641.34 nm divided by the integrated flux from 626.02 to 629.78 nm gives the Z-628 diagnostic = 1.02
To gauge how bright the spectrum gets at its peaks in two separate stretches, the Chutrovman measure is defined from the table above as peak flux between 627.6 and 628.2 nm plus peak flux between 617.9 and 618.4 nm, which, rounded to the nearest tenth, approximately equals 77.0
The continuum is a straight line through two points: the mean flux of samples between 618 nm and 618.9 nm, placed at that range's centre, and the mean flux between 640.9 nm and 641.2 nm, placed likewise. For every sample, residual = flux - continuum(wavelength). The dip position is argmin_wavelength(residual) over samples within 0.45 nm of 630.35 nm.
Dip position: 630.140 nm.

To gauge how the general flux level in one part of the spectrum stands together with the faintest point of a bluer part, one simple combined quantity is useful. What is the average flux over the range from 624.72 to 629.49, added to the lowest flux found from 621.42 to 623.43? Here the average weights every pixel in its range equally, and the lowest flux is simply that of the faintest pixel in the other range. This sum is 72.4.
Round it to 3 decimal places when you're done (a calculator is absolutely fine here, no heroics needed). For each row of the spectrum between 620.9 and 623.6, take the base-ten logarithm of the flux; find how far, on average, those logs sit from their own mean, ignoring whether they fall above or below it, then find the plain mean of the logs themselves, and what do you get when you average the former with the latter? 0.796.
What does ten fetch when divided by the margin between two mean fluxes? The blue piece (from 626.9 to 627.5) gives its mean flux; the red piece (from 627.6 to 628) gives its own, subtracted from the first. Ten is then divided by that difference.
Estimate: 4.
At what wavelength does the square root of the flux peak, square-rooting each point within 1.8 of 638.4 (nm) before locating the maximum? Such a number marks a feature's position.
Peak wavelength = 638.906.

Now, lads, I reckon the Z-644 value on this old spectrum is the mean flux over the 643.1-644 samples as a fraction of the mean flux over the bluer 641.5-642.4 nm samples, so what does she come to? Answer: 1.01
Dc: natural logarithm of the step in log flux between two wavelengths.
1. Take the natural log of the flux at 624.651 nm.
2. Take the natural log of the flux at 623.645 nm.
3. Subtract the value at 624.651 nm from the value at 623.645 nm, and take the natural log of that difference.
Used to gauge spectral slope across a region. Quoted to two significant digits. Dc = -2.3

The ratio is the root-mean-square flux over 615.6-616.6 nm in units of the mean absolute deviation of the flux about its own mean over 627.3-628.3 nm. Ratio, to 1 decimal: 37.1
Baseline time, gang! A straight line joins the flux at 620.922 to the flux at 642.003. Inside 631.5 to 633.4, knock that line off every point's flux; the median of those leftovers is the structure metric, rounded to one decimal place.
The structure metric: -5.6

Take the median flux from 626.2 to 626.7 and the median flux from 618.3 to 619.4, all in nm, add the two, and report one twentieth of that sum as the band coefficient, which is 3.76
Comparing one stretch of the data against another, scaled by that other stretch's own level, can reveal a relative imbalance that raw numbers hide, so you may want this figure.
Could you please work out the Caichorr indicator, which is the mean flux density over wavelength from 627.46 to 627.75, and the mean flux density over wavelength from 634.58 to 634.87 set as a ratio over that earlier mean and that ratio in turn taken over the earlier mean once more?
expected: 0.0249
